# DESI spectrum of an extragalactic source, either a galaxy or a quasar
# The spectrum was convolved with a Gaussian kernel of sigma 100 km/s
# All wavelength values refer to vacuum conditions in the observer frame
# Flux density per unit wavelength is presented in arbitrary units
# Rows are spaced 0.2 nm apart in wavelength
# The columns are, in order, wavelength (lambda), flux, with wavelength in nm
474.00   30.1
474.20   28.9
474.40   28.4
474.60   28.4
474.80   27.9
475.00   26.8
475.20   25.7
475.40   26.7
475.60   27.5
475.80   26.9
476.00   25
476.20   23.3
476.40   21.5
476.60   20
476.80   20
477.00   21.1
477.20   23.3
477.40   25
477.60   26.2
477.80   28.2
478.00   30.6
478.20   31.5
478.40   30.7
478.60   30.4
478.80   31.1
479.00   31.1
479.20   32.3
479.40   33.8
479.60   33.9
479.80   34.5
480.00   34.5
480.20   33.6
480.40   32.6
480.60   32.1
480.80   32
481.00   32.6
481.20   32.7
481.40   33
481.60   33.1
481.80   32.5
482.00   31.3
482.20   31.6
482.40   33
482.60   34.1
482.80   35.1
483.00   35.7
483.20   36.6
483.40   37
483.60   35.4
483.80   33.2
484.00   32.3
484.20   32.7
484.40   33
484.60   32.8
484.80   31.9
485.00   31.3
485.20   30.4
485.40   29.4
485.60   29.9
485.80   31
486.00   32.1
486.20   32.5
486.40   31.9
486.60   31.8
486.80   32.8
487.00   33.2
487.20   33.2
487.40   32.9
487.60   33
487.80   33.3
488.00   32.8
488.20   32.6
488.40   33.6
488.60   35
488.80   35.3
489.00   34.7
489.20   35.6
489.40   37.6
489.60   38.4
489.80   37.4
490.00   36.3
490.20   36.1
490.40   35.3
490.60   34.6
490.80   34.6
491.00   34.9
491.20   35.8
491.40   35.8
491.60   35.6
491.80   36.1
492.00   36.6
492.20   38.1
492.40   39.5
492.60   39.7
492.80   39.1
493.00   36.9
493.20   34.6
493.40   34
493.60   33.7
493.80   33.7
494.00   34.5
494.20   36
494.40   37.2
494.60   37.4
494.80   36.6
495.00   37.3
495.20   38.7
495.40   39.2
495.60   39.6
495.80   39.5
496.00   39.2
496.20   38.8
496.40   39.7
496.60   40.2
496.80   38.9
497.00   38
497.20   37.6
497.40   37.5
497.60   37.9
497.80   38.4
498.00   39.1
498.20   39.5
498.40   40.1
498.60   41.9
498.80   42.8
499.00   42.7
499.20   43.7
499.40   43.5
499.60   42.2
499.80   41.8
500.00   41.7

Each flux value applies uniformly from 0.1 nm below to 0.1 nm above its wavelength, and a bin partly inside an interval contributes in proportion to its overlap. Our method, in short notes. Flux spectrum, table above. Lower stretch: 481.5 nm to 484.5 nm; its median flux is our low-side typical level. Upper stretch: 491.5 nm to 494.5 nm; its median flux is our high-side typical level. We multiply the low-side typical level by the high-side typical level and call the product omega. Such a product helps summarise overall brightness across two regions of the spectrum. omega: 1195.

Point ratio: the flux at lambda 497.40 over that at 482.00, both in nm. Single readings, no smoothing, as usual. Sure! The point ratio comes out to 1.198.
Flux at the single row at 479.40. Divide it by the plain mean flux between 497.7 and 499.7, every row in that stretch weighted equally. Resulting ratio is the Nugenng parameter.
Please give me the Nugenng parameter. 0.82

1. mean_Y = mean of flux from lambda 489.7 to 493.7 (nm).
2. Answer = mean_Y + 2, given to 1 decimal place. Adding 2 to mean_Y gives 38.2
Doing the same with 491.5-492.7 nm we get 39.6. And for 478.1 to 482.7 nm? 34.5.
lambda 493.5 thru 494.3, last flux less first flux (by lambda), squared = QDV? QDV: 5.3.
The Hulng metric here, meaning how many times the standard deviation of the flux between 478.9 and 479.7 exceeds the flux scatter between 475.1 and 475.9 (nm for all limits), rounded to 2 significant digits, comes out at 1.8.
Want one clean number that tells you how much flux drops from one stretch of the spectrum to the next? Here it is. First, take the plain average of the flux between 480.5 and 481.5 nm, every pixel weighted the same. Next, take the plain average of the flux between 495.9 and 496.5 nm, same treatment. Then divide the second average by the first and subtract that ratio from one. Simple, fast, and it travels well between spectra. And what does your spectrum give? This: -0.21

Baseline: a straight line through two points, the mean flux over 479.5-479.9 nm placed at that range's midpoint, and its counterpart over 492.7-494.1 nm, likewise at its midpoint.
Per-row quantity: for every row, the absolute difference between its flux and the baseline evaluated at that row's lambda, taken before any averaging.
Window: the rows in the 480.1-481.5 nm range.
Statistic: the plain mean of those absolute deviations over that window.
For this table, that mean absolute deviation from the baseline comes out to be 1.6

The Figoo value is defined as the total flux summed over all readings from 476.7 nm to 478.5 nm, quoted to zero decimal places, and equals 237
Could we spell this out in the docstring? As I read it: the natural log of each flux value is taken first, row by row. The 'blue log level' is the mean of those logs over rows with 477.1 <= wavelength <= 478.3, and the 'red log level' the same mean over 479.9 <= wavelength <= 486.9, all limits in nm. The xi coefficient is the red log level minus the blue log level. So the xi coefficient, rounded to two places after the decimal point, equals 0.18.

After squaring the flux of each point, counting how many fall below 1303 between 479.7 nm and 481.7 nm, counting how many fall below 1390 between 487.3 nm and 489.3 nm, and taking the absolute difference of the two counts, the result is 0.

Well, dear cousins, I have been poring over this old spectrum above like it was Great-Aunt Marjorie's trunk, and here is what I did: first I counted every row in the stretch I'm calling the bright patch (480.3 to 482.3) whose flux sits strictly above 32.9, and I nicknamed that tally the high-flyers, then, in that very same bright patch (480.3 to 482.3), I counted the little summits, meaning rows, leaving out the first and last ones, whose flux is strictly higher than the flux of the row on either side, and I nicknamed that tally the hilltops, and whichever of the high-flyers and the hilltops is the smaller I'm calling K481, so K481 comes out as 1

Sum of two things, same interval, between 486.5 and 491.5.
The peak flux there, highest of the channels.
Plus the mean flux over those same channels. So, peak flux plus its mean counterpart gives 73.1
